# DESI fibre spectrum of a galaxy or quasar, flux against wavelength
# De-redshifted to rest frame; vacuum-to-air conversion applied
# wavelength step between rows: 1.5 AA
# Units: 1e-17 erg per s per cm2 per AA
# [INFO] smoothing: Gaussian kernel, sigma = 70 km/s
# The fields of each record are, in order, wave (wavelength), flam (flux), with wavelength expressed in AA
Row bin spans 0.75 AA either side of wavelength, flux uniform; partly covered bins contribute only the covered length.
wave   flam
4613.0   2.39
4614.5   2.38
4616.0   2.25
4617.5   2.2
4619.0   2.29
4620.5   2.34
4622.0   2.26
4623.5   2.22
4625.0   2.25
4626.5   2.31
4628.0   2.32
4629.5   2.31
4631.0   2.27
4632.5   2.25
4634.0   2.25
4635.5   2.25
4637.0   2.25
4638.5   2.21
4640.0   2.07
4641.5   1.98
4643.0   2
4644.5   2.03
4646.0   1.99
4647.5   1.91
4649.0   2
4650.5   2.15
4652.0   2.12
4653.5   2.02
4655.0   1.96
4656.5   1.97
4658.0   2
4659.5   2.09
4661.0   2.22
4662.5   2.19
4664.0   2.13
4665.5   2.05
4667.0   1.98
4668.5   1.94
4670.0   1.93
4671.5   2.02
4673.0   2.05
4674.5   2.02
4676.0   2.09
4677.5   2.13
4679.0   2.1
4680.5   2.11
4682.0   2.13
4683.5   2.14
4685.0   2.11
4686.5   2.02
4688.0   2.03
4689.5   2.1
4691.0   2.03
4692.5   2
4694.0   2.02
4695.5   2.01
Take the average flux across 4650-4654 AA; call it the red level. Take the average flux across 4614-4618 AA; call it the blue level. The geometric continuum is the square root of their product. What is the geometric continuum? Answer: 2.18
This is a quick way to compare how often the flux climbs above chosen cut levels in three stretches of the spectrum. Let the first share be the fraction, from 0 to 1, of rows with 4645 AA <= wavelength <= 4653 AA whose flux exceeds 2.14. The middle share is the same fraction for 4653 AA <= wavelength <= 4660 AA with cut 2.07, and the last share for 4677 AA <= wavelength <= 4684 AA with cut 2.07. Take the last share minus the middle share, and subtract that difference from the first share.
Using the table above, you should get -0.60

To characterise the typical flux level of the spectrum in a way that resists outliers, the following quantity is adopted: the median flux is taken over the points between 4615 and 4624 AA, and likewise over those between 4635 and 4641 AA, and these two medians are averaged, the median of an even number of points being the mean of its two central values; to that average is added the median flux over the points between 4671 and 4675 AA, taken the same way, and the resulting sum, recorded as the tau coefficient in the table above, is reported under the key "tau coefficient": 4.26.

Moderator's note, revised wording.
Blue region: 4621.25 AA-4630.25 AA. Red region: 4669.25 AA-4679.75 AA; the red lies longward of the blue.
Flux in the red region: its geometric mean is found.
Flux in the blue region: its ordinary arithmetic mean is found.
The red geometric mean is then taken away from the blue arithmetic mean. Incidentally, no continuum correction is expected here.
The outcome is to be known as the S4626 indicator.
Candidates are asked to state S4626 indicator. 0.23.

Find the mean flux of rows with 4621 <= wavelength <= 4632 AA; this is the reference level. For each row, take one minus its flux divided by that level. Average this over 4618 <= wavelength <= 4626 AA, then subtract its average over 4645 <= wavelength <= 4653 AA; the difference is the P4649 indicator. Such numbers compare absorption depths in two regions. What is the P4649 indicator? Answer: -0.10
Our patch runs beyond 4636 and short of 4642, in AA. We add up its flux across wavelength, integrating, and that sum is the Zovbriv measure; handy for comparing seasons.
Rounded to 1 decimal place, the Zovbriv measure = 12.8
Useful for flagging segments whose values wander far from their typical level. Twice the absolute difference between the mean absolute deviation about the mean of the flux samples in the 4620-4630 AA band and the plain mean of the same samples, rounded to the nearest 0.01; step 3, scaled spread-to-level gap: 4.50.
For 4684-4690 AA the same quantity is 4.05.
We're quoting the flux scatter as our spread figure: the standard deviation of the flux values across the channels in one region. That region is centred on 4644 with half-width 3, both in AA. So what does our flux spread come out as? 0.02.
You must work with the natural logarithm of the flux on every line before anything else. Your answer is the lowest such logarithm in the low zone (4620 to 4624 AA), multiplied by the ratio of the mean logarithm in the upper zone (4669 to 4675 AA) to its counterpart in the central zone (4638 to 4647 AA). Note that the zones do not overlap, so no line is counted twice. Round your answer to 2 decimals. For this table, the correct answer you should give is 0.78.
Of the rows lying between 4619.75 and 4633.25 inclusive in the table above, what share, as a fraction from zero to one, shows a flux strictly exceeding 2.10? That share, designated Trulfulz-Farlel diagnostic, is 1.0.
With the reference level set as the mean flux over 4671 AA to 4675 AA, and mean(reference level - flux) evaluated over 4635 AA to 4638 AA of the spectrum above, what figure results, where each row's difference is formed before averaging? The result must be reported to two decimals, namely -0.22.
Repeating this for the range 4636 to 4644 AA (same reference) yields -0.07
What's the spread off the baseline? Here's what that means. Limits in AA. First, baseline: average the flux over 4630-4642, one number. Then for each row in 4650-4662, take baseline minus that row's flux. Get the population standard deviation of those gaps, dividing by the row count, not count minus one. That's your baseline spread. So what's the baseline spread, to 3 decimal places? 0.087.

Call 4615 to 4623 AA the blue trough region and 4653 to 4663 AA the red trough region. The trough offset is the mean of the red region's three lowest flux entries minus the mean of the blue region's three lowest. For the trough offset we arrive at -0.3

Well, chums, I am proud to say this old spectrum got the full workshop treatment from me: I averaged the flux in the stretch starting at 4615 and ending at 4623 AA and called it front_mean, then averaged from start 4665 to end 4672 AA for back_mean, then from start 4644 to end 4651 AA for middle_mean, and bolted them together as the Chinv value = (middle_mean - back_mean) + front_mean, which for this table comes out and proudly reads 2.30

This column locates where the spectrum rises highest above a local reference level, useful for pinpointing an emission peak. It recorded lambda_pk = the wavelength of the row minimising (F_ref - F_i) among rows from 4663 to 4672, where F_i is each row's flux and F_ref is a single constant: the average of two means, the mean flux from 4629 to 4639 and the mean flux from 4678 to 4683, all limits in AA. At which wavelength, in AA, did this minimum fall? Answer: 4664.0 AA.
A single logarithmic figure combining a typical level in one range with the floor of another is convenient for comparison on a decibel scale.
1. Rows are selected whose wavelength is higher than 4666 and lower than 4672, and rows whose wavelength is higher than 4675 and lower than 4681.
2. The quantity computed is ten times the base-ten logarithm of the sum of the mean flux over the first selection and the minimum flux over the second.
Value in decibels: 6.08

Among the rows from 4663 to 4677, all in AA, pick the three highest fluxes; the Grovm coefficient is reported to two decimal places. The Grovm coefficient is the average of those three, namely 2.09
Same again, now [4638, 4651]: 2.14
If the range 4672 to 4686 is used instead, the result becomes 2.13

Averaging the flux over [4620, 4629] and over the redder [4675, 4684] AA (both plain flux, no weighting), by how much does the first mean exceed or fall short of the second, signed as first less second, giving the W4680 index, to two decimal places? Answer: 0.17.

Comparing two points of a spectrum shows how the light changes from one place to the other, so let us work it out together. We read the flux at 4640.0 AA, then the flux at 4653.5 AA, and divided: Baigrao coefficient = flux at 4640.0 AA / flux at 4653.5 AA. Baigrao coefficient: 1.02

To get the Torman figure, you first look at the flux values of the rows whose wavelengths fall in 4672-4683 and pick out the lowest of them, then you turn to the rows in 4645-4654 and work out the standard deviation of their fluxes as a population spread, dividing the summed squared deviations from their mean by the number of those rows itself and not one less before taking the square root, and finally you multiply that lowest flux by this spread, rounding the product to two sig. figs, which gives 0.16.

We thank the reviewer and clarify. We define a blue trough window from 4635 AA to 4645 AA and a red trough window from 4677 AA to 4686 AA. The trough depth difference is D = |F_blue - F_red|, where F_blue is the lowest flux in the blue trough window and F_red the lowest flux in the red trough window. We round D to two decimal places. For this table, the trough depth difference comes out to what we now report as 0.12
